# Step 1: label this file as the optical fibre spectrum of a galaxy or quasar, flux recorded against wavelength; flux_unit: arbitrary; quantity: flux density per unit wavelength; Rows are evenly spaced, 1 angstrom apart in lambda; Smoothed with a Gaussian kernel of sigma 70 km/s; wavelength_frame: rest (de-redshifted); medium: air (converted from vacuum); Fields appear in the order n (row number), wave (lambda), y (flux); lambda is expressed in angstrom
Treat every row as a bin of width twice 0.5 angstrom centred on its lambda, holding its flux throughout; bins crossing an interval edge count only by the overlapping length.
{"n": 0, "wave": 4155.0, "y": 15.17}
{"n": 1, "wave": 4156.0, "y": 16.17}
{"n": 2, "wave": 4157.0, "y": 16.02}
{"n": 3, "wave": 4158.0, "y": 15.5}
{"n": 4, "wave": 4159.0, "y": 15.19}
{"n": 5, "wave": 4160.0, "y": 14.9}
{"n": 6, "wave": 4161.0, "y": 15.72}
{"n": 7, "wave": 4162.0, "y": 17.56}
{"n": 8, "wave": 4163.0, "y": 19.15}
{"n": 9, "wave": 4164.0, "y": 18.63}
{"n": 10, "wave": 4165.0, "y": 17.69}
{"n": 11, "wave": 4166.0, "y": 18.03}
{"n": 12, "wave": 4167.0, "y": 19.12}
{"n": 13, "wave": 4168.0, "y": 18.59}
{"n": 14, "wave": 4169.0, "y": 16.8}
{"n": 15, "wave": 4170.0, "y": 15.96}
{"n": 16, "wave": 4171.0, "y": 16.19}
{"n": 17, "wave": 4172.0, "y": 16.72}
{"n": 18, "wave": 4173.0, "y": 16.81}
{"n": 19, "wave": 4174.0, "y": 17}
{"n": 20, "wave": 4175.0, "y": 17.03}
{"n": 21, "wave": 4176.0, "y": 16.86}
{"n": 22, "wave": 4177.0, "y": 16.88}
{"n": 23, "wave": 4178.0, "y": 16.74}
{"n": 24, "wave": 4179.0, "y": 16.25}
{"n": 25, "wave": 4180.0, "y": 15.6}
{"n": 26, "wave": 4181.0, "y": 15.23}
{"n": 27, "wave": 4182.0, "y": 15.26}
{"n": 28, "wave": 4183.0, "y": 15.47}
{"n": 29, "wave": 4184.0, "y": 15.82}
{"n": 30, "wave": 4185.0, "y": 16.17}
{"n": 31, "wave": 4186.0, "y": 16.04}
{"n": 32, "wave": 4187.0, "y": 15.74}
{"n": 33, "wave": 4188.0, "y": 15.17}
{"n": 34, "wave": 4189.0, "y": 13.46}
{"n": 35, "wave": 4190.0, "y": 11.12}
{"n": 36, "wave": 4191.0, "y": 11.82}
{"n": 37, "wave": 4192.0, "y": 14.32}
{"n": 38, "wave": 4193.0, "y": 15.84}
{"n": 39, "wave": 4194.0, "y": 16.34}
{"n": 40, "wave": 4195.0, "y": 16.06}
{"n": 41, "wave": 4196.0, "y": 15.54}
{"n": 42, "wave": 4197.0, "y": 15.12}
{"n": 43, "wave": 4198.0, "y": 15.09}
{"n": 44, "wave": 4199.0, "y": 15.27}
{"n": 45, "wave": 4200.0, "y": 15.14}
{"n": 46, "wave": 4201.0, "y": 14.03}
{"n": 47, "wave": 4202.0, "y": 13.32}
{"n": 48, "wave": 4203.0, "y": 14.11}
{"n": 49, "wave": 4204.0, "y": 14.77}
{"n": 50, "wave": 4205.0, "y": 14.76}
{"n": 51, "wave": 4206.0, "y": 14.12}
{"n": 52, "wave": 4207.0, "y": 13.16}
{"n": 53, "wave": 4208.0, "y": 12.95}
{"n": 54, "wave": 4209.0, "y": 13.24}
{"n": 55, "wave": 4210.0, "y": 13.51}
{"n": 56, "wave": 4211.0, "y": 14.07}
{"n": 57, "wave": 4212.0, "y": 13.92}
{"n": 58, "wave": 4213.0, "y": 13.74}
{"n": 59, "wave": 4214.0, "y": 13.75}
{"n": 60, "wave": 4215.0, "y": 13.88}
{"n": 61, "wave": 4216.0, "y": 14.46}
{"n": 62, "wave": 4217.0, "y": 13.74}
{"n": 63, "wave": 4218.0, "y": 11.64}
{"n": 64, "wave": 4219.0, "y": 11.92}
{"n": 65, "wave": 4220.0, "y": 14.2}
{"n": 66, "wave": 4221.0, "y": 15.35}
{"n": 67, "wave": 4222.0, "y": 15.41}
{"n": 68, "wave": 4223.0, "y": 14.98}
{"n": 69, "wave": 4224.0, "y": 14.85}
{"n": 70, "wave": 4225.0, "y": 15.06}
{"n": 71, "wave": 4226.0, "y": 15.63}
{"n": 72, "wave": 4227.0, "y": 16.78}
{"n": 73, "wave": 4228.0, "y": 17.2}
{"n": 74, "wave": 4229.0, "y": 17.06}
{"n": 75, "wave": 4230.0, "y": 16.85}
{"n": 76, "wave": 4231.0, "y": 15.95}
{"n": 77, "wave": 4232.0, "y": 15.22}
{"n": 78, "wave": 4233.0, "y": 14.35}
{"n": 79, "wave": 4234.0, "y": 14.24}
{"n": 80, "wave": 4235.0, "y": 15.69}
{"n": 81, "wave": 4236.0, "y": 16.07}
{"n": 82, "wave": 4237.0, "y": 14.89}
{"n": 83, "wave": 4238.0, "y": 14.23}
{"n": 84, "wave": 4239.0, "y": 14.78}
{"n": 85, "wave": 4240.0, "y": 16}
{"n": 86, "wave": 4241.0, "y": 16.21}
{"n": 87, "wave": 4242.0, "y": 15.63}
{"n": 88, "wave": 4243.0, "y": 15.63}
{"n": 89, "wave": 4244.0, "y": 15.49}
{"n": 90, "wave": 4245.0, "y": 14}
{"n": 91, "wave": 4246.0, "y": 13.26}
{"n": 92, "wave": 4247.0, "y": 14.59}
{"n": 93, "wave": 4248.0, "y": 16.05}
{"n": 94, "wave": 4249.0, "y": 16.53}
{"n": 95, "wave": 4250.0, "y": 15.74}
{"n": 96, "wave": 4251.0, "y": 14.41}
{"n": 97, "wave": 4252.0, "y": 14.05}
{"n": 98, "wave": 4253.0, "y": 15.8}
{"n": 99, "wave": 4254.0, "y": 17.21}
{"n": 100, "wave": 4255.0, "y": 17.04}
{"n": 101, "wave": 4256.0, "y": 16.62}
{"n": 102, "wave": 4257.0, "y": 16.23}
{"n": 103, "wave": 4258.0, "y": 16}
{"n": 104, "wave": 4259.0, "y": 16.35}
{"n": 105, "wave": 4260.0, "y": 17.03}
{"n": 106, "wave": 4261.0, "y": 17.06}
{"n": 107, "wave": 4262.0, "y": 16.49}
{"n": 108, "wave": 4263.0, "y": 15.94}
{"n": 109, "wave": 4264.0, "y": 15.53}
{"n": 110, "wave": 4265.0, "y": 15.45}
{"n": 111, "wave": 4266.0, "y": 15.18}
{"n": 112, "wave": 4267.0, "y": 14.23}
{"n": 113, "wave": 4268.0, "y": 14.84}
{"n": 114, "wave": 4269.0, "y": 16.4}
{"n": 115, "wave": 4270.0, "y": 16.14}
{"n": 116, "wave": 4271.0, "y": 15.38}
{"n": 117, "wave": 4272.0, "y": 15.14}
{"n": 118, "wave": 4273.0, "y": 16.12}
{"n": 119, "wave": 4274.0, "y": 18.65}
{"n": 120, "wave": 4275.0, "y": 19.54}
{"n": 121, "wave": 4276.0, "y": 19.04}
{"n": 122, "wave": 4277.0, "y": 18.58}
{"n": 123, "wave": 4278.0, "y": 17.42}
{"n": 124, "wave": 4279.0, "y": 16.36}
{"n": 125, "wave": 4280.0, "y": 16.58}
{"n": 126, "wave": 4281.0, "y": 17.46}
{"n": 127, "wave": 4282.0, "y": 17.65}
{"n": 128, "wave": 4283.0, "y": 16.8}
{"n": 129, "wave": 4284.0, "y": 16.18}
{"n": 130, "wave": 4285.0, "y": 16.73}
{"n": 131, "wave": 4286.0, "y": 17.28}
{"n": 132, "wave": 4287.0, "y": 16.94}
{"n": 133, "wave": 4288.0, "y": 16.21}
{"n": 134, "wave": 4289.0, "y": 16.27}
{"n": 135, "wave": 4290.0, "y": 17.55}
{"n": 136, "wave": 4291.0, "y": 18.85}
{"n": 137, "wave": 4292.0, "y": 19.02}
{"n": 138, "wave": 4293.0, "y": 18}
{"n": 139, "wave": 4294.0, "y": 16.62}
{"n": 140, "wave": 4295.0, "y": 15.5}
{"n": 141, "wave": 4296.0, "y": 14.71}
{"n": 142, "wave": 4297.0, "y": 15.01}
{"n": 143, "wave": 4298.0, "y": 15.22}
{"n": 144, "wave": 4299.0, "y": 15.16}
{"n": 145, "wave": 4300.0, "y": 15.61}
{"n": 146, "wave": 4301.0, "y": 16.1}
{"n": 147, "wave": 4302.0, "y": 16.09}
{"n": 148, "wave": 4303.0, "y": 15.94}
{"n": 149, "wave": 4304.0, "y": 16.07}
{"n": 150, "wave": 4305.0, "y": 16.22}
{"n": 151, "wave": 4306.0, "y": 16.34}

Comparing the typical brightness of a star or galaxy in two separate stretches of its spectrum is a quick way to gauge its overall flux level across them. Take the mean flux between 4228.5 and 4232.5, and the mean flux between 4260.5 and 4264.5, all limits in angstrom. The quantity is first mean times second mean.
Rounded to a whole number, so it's 264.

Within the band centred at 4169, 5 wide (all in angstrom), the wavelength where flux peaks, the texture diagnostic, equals 4167.0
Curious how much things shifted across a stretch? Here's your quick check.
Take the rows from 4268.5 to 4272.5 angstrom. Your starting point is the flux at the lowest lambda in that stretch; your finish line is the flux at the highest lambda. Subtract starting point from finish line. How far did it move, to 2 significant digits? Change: -1.3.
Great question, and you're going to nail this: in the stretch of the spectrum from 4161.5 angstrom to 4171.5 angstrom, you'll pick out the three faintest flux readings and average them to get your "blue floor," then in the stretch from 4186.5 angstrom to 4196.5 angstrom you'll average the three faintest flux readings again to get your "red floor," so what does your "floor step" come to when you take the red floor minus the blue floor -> -4.2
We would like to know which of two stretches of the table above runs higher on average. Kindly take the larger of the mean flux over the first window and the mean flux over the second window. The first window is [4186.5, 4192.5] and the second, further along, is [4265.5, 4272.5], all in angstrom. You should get 15.3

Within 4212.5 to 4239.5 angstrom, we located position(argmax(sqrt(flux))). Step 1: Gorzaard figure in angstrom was 4228.0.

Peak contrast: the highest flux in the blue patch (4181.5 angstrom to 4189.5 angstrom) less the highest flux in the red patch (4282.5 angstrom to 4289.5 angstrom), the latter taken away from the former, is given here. -1.1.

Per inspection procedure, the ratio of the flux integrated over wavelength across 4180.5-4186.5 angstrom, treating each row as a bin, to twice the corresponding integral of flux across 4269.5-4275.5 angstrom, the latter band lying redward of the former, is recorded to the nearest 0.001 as 0.465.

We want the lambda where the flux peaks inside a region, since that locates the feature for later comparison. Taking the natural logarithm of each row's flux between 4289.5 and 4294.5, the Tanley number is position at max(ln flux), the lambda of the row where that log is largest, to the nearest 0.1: 4292.0 angstrom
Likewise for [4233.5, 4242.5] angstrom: 4241.0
